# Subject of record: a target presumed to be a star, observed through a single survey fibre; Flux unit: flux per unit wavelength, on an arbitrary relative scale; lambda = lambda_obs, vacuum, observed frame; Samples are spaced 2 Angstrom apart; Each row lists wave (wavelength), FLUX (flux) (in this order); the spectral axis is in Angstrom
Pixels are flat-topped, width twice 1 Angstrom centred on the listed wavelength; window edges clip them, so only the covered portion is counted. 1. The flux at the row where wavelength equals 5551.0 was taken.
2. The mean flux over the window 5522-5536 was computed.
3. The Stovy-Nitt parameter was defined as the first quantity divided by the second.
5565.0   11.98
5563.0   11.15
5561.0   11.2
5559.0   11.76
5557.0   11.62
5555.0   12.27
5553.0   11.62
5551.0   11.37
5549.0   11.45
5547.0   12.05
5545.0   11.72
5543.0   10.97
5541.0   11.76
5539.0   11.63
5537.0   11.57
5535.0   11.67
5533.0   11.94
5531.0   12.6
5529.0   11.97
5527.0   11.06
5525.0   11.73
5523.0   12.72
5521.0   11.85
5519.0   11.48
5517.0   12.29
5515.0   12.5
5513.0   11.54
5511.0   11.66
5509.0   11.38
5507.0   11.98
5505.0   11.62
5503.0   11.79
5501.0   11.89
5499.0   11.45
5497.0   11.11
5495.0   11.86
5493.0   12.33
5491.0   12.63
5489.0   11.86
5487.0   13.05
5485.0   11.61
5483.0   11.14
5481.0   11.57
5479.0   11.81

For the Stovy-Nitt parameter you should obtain 0.95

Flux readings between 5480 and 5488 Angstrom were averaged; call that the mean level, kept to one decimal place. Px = 11.8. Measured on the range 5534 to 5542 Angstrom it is 11.7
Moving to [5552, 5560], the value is 11.8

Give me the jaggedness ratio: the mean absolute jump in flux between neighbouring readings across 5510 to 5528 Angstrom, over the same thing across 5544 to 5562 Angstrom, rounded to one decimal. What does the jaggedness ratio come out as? 1.5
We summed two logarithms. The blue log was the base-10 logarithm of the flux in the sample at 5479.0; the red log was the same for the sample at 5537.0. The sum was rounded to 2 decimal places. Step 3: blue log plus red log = 2.14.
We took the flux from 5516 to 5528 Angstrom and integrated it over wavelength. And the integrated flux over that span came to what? 142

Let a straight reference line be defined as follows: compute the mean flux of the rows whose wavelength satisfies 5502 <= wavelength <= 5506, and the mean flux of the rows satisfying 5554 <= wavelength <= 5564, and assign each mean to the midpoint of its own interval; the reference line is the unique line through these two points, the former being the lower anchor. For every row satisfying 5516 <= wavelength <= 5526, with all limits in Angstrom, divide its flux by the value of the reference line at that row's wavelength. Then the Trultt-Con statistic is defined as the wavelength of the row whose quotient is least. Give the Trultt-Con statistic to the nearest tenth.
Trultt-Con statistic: 5519.0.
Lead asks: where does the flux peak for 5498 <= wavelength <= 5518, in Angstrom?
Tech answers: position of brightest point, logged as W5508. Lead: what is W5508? 5515.0 Angstrom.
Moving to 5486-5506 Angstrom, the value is 5487.0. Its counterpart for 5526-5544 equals 5531.0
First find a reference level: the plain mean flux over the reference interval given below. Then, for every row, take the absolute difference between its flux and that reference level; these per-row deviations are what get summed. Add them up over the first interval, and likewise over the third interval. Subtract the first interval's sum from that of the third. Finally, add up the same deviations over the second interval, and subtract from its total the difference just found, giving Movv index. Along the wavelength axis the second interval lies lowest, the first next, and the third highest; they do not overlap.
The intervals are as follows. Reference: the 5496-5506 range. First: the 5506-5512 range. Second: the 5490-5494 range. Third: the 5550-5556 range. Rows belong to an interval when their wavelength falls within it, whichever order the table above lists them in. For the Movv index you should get 1.6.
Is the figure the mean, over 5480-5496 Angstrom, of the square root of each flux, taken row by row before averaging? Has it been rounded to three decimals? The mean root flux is 3.464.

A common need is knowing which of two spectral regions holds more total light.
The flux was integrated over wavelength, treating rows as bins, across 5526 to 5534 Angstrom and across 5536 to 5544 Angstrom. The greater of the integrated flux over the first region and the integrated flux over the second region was 95.1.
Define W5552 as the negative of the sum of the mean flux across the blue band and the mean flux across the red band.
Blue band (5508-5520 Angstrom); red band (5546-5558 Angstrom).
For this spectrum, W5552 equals -23.5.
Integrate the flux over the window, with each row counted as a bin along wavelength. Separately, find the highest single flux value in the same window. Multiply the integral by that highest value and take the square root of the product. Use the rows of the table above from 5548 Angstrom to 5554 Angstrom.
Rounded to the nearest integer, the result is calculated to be 28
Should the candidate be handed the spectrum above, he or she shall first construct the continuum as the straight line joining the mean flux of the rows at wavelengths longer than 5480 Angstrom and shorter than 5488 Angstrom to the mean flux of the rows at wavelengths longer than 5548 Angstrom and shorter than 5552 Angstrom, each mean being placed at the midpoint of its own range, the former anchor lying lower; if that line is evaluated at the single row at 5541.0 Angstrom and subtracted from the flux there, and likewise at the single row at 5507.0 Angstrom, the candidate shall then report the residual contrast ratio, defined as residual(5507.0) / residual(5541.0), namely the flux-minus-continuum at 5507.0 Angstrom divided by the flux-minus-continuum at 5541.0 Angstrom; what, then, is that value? 1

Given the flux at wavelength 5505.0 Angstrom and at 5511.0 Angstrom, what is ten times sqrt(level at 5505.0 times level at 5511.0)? 116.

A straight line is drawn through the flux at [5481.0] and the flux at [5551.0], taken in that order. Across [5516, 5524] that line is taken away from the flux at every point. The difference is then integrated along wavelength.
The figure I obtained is 5.0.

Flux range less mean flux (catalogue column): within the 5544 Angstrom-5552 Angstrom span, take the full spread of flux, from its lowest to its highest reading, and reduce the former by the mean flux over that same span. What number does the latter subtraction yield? -11.0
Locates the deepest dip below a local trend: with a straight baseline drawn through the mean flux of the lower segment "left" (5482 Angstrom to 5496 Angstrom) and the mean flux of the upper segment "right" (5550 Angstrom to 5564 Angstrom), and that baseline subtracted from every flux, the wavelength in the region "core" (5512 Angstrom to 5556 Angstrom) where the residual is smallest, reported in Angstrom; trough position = 5527.0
